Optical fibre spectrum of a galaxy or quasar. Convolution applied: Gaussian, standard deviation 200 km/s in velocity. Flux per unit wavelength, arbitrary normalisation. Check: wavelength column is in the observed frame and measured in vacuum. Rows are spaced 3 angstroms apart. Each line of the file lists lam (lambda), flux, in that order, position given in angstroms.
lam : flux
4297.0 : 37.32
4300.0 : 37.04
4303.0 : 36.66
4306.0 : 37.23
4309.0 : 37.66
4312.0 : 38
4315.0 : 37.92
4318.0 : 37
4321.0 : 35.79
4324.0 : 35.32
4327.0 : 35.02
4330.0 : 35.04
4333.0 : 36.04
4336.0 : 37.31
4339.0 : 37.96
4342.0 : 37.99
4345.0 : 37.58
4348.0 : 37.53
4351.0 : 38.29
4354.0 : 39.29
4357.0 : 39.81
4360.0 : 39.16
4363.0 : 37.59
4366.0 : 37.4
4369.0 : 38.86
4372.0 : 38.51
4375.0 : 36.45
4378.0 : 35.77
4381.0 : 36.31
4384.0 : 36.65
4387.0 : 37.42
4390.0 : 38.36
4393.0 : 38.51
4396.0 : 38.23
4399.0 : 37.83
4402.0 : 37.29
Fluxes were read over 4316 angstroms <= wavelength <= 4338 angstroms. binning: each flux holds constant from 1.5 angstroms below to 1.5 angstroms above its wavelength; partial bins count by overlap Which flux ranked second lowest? 35.04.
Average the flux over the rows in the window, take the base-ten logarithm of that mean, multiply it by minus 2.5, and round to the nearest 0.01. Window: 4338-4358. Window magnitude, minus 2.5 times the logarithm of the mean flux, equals -3.96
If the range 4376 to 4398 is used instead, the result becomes -3.93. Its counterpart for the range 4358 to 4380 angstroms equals -3.94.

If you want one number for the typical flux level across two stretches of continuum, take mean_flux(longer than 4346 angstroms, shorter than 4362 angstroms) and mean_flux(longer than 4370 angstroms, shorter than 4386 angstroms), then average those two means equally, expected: 37.8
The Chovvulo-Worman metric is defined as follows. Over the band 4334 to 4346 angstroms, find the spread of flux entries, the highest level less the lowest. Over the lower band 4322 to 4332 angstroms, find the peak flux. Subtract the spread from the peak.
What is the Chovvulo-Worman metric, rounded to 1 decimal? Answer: 34.6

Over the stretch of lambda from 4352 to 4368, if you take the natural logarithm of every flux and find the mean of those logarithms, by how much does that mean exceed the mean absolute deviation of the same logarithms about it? 3.63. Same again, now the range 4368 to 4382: 3.58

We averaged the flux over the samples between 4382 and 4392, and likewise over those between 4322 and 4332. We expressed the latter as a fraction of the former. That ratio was 0.94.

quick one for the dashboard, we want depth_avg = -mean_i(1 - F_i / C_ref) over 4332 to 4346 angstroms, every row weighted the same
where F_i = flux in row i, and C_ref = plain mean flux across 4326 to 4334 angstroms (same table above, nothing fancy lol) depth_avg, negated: 0.06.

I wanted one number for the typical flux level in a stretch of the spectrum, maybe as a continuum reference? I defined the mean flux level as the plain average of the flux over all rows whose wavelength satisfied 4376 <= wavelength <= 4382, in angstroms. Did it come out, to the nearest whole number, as 36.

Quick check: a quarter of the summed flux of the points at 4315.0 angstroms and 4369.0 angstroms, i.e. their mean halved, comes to 19.2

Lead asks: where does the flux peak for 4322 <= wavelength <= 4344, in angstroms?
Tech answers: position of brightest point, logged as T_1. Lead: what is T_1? 4342.0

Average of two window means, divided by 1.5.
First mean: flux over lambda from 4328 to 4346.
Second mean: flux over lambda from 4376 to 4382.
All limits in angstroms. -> 24.3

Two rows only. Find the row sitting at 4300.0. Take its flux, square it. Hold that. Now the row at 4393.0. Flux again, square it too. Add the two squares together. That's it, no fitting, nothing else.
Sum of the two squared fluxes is 2855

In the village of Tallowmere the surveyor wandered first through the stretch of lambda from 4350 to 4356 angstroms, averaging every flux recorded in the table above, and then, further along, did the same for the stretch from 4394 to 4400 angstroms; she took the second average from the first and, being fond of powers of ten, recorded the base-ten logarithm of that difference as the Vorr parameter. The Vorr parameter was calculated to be -0.1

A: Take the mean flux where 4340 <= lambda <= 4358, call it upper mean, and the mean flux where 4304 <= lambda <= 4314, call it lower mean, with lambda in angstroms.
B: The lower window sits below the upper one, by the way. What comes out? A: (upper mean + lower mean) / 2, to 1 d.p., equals 38.0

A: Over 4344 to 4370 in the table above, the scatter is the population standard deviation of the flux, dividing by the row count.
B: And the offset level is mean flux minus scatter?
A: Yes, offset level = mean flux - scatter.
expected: 37.5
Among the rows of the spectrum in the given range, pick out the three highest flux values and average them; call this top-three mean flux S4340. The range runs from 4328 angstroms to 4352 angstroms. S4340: 38.1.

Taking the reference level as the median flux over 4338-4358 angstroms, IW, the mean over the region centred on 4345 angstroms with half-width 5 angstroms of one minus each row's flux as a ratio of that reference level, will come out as 0.01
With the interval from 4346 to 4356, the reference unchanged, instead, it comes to -0.01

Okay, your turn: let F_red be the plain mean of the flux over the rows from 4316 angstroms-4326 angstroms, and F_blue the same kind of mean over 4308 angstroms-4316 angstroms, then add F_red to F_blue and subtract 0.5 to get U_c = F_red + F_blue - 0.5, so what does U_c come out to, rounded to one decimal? 73.4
